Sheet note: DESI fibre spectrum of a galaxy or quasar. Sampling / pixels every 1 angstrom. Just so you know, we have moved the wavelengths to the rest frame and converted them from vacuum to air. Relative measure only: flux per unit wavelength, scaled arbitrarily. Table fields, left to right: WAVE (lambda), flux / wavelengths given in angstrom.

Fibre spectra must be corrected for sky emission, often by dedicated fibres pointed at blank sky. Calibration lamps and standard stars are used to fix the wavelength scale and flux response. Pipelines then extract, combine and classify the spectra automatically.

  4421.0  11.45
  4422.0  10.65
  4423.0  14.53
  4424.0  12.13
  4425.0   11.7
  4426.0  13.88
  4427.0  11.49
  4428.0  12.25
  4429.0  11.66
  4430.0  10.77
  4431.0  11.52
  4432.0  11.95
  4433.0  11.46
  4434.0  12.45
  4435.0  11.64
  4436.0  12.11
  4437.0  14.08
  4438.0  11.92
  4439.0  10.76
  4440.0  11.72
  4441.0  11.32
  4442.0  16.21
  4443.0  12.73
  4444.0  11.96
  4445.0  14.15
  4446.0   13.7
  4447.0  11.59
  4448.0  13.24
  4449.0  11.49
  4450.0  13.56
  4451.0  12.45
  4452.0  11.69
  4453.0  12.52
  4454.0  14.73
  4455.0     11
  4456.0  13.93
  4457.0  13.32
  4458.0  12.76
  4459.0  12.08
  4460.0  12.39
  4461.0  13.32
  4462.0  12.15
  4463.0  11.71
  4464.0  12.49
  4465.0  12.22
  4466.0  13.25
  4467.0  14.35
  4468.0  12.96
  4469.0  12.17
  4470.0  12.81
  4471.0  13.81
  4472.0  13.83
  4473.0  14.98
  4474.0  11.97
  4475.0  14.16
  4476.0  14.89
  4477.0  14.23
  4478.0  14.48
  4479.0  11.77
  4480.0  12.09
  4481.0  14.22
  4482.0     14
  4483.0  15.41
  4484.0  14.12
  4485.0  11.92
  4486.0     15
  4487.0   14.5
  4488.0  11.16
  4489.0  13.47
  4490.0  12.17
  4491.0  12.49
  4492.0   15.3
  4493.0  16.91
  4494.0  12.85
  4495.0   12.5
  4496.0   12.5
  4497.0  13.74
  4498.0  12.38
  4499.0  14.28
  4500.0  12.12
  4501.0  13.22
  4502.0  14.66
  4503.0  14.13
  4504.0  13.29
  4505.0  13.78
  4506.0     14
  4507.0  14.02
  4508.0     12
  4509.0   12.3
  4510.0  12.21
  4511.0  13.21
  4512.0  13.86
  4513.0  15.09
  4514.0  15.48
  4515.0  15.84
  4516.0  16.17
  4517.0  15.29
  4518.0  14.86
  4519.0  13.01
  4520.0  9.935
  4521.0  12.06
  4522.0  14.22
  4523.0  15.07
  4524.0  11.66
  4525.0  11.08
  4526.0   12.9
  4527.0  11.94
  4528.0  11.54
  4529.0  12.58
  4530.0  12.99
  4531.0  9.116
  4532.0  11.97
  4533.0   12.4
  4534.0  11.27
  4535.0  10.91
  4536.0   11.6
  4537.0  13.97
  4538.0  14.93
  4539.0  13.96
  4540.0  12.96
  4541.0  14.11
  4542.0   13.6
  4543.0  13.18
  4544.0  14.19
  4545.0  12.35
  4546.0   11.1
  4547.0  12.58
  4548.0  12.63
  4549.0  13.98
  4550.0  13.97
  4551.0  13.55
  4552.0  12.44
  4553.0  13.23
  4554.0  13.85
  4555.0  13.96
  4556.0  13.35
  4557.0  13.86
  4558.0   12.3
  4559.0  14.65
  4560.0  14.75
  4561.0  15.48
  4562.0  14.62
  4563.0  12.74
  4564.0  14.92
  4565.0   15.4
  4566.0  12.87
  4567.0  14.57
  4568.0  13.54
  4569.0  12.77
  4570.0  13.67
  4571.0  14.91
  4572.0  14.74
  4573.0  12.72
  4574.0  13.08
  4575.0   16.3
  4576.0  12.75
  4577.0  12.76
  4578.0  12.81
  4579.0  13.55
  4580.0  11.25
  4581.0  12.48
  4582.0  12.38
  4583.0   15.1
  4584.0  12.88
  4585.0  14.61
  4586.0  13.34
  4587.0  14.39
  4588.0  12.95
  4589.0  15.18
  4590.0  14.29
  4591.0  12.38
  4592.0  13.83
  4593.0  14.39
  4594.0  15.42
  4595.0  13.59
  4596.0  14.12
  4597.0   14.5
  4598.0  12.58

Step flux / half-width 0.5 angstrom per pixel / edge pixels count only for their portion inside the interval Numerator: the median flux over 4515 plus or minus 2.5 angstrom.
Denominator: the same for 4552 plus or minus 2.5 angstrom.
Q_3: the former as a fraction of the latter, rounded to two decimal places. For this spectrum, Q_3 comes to 1.14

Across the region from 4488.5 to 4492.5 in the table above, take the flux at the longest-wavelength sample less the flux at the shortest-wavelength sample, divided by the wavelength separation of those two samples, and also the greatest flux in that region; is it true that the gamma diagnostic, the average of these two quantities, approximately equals 8.0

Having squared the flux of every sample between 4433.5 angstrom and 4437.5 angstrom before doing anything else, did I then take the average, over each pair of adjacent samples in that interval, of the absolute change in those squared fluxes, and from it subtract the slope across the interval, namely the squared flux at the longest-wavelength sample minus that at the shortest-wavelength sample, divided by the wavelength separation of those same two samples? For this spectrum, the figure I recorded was 13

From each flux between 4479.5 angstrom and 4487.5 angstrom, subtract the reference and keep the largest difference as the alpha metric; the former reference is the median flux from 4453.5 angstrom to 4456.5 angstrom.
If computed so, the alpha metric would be 1.5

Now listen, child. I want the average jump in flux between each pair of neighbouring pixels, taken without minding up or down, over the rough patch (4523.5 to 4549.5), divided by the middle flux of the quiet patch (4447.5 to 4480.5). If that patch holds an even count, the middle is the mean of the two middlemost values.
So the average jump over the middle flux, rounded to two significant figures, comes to 0.090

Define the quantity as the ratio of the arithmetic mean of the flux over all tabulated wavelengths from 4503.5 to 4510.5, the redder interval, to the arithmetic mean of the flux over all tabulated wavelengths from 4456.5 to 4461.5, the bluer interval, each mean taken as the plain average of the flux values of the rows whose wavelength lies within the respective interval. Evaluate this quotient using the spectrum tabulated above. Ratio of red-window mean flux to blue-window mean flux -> 1.02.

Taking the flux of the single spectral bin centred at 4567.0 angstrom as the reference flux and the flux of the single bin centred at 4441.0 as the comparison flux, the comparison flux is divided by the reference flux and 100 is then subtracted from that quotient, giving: -99.2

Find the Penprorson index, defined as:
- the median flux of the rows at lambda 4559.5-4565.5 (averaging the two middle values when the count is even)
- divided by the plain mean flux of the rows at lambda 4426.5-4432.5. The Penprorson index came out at 1.28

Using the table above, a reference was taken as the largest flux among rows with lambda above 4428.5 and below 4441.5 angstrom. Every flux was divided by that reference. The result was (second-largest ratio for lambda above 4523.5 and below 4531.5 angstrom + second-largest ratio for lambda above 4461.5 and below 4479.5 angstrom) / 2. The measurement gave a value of 0.99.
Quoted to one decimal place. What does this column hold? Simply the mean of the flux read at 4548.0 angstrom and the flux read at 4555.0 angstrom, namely 13.3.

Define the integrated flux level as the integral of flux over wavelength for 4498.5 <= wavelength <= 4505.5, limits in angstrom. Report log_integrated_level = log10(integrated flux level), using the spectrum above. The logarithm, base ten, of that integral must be 1.98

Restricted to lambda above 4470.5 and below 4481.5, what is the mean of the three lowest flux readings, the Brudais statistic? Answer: 11.94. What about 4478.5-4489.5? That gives 11.62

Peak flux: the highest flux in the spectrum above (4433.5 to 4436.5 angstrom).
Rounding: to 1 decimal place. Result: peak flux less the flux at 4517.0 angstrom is -2.8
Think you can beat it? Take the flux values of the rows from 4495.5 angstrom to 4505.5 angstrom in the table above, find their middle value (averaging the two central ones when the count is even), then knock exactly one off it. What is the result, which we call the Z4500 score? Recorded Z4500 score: 12.5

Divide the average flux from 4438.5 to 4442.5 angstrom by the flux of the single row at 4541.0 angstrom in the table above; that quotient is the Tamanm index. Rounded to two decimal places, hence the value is 0.89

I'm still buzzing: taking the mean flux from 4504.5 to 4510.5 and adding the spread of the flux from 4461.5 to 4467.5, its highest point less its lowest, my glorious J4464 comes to 15.7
